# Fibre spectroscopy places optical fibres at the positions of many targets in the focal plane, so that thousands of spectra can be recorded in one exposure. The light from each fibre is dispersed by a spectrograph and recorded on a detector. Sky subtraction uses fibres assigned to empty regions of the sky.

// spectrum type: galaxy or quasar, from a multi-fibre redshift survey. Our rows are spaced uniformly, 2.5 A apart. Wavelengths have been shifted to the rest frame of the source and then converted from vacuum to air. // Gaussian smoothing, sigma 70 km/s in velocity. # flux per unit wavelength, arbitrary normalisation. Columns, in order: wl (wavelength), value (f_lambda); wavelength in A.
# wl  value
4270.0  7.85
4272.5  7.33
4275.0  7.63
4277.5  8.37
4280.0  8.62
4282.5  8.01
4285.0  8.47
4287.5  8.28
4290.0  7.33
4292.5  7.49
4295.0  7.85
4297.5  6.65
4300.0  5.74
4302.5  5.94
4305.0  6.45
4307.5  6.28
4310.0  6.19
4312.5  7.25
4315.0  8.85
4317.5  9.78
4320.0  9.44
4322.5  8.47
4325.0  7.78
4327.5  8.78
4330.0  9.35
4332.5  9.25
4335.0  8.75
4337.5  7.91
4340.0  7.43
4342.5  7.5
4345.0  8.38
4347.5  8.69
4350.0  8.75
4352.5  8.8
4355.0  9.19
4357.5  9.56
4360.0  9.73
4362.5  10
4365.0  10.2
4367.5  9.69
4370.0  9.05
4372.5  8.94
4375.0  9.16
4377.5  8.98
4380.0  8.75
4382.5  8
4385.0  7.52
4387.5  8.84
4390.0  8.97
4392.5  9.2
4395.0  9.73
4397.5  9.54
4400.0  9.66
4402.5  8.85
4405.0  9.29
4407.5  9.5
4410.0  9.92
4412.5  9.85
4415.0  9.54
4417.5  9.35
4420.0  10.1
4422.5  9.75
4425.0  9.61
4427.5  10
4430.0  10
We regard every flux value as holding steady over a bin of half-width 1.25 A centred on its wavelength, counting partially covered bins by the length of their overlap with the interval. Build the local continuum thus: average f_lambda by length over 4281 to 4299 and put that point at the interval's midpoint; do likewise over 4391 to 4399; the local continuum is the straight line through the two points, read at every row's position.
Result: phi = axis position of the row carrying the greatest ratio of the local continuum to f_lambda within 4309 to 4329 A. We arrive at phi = 4310.0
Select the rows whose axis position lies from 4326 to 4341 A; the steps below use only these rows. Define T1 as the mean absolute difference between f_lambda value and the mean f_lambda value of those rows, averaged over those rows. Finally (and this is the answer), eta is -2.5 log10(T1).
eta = 0.54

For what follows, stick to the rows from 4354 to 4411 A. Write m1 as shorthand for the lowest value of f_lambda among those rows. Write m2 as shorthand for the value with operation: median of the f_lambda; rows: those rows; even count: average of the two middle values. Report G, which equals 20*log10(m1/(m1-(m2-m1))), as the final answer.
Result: 2.2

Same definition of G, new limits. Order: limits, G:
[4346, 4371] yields 0.7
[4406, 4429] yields 0.4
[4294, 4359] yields 5.5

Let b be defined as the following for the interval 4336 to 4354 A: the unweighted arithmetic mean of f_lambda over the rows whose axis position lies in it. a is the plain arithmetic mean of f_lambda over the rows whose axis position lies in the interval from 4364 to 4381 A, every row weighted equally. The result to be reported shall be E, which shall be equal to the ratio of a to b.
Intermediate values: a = 9.3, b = 8.2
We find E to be 1.13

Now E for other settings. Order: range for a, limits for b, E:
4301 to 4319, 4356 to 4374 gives 0.76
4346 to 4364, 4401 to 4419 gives 0.98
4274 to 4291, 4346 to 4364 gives 0.88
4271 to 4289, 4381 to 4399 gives 0.92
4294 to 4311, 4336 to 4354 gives 0.78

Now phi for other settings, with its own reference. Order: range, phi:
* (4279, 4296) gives 4290.0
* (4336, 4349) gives 4340.0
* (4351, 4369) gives 4352.5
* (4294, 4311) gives 4300.0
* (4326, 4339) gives 4337.5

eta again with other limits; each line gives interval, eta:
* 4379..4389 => 0.72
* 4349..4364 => 0.93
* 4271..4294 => 0.87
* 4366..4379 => 1.69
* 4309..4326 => -0.01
